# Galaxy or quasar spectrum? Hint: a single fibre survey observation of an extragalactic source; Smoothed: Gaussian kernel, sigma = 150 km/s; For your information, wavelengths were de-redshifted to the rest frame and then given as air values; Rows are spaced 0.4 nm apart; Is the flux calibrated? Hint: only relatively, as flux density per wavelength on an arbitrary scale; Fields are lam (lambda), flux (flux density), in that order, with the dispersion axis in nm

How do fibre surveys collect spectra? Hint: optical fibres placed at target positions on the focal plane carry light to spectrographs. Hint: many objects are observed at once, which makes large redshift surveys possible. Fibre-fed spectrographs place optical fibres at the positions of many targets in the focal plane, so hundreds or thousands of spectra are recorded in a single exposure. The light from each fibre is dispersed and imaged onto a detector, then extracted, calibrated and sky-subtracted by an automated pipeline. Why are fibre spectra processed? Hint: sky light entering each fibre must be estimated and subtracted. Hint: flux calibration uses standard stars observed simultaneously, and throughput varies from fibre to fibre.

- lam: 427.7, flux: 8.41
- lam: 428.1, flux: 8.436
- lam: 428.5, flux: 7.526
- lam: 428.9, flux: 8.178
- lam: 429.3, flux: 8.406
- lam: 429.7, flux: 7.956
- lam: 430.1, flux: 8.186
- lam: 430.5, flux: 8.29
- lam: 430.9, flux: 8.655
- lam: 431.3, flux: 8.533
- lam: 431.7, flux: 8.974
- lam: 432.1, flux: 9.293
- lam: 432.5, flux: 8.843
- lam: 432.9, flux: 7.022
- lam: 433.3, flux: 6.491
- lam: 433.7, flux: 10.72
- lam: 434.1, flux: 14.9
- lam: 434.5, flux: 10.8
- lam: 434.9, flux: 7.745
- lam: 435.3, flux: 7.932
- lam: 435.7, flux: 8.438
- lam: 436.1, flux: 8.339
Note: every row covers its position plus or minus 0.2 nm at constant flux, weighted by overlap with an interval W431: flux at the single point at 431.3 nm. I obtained 8.533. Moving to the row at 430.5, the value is 8.29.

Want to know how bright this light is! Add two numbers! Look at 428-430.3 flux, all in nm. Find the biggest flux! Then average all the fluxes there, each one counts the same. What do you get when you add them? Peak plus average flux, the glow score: 17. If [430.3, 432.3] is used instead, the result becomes 18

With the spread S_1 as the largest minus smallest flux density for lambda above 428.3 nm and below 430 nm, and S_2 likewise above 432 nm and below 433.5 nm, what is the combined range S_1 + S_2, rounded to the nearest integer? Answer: 4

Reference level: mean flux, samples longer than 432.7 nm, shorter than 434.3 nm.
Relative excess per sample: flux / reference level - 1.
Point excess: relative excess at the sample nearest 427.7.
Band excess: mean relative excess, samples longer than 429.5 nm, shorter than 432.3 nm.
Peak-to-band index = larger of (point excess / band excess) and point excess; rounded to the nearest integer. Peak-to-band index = 1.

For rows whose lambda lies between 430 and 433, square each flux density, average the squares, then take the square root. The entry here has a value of 8.5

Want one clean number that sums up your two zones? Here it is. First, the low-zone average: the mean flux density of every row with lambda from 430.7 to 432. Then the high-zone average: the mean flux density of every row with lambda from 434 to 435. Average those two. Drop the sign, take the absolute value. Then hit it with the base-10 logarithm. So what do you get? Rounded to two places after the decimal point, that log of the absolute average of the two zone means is 1.00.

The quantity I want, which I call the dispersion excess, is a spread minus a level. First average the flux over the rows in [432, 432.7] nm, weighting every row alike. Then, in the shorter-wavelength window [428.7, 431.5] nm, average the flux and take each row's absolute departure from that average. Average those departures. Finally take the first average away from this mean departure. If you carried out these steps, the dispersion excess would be -8.9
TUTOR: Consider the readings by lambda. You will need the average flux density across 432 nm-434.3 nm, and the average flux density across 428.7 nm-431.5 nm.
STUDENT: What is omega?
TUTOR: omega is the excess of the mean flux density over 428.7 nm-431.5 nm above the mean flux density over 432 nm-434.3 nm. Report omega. -1.2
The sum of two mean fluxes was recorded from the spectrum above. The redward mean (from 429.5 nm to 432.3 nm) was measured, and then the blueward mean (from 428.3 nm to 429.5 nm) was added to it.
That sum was 16.6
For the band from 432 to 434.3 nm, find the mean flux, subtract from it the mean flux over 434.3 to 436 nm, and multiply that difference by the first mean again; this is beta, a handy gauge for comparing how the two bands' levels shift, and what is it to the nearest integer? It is 8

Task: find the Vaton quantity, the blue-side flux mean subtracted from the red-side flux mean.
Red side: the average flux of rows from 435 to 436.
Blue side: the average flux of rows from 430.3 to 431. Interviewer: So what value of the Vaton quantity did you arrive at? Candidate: -0.3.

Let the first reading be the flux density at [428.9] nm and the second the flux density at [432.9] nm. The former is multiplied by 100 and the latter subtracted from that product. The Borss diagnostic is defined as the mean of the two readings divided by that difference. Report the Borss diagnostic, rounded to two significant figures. 0.0094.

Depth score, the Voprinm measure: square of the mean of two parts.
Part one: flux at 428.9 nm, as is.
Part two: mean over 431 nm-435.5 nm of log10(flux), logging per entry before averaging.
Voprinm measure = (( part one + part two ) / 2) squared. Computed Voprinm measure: 20.8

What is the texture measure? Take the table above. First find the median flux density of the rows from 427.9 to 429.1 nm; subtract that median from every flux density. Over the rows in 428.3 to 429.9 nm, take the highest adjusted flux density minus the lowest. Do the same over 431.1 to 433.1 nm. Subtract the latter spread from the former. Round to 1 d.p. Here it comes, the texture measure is -1.4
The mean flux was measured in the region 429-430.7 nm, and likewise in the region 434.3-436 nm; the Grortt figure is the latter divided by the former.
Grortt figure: 1.06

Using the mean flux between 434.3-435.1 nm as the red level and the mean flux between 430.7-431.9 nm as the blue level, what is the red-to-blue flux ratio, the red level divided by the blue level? 1.06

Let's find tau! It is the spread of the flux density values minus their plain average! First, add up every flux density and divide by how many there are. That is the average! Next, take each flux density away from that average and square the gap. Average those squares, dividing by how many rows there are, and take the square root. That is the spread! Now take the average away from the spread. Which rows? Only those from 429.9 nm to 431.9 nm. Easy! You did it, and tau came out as -8.25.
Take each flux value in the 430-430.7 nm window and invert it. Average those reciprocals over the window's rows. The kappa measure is 0.121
